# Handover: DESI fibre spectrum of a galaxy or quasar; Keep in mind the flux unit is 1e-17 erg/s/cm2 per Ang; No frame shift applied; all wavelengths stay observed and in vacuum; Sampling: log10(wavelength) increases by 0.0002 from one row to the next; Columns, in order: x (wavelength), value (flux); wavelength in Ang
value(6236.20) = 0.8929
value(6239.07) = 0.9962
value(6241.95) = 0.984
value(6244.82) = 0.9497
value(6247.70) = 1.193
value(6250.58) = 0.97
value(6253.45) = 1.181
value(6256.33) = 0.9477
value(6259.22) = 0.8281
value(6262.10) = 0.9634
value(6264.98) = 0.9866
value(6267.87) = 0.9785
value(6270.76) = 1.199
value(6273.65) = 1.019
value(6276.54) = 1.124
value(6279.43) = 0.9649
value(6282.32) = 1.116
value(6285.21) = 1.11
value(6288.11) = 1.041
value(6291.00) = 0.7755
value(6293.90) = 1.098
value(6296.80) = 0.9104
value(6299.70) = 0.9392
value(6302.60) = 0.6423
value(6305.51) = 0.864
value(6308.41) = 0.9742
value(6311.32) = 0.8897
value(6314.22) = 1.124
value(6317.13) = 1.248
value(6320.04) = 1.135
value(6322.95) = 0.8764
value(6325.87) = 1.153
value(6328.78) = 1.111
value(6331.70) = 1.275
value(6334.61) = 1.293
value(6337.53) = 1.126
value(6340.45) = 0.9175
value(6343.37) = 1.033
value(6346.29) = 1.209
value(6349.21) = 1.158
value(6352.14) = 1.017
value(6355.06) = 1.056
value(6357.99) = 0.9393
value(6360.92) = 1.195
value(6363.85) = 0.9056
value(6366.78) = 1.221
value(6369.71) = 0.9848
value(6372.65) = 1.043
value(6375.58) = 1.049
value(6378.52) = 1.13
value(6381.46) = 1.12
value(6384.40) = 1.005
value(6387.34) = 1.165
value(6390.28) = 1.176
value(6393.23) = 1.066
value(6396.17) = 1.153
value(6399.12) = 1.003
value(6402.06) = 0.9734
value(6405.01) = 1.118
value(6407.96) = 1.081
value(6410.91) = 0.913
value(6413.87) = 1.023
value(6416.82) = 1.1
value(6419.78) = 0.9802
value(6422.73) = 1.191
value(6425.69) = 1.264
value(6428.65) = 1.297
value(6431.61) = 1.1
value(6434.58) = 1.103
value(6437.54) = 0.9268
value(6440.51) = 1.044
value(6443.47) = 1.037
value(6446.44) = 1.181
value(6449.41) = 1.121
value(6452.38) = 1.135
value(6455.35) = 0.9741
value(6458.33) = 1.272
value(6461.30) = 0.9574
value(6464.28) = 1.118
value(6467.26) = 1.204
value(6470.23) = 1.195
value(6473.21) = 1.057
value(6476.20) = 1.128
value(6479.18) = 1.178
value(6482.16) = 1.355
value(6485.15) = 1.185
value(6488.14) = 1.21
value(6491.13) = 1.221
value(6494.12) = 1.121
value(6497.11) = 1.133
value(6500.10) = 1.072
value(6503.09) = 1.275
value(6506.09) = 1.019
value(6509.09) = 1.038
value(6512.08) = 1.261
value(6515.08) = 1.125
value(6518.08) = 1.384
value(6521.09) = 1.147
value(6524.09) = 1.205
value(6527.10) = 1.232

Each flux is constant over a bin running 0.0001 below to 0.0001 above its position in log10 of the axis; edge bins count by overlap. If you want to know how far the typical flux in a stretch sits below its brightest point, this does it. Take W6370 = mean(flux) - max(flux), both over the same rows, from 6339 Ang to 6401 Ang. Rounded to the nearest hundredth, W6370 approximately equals -0.15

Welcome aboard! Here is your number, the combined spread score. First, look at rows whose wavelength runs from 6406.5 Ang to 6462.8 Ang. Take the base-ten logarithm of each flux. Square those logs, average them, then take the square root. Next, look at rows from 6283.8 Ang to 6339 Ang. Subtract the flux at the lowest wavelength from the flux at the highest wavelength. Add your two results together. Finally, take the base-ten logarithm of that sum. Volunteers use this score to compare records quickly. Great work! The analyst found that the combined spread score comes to -1.14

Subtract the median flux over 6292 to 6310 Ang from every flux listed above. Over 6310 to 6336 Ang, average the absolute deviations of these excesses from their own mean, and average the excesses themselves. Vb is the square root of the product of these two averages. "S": 0.147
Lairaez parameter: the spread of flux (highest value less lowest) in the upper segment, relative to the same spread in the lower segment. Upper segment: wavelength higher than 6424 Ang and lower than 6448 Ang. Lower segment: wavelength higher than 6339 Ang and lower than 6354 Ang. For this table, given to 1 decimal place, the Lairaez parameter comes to 1.3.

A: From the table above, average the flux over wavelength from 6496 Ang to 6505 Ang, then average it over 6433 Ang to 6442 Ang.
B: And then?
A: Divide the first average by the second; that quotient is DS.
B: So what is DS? 1.13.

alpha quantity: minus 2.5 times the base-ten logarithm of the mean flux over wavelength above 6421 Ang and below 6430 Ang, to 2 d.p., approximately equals -0.24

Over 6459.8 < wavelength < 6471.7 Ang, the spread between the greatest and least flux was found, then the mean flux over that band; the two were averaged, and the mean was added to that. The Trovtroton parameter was 1.80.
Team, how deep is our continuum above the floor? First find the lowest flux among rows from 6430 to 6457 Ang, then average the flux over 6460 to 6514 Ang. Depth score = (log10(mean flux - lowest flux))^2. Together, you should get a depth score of 0.42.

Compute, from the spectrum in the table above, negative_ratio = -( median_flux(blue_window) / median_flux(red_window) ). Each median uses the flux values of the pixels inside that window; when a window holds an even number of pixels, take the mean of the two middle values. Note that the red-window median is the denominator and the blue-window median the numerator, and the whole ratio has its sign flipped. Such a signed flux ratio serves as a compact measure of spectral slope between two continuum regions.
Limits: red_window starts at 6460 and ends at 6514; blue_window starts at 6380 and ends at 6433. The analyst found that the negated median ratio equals -0.95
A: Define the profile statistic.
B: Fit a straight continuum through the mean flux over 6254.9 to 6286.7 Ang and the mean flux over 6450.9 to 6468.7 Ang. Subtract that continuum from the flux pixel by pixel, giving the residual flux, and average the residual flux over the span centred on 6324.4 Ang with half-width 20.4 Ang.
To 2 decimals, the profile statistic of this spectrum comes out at 0.03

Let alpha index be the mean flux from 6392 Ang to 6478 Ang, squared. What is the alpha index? 1.20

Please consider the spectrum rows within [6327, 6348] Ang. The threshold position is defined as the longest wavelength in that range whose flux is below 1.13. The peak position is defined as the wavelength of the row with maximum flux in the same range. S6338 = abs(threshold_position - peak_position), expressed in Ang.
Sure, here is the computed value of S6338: 8.8 Ang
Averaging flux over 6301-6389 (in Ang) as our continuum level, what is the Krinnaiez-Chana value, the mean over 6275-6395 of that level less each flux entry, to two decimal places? 0.01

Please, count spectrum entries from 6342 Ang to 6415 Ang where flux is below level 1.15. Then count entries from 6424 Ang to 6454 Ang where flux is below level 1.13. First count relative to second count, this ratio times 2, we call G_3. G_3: 6.0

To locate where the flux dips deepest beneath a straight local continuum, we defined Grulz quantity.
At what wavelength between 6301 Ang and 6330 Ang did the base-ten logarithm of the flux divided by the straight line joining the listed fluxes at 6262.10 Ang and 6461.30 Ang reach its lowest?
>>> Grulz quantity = 6302.60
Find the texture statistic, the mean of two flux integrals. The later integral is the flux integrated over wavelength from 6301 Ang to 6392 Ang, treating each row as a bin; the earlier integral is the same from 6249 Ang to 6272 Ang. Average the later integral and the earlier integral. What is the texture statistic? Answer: 60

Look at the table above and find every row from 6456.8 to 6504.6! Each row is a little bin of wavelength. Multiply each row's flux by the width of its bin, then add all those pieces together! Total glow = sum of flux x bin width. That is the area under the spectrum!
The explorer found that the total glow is 55.8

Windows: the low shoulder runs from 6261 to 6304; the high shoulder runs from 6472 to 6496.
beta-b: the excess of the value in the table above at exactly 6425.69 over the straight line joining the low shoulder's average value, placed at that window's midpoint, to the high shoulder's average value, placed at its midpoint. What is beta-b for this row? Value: 0.14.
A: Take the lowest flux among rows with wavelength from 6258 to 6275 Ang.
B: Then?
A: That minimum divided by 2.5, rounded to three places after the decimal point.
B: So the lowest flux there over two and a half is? 0.331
